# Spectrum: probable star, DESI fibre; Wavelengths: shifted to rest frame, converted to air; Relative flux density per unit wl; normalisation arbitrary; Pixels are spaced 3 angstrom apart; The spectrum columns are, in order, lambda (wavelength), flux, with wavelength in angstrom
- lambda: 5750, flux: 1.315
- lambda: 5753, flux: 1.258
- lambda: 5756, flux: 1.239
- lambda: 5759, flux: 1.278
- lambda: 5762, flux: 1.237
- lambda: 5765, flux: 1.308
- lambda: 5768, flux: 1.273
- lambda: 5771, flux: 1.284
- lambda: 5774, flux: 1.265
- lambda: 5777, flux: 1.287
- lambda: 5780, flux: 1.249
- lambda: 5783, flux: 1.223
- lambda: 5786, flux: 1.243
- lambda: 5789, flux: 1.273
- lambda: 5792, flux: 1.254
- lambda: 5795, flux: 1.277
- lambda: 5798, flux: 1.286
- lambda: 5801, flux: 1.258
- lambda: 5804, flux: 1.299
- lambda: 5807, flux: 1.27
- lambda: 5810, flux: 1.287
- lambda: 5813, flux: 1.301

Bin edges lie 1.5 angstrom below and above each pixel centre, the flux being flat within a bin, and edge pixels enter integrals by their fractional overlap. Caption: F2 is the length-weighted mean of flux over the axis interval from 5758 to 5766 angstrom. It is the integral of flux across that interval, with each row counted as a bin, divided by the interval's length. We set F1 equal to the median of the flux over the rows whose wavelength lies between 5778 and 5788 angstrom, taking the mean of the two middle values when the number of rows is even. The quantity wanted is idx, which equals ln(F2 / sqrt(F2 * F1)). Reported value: 0.012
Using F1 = 1.24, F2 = 1.27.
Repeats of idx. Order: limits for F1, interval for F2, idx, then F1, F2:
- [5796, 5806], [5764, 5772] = 0.001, 1.29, 1.29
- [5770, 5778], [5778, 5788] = -0.016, 1.28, 1.24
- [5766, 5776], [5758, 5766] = 0.000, 1.27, 1.27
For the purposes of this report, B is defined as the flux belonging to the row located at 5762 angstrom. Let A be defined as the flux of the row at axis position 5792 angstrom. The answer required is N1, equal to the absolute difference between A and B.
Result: 0.017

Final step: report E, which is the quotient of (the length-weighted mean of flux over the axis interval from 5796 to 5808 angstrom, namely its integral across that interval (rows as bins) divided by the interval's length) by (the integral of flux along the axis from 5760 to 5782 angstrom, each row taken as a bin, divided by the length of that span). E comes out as 1.01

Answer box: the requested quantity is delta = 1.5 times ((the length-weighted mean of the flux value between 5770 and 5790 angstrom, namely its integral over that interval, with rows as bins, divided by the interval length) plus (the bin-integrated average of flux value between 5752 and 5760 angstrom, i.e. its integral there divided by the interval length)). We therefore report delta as 3.78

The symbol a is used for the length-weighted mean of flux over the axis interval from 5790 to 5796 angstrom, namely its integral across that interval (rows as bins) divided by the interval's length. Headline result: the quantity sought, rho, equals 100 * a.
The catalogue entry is 127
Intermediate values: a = 1.27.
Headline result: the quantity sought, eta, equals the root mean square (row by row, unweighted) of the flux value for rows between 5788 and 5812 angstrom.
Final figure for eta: 1.28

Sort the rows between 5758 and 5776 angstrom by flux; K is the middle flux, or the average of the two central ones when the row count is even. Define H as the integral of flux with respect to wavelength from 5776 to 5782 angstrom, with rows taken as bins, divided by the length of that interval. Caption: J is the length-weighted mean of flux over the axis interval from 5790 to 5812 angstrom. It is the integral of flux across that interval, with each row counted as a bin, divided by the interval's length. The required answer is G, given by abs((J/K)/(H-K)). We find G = 78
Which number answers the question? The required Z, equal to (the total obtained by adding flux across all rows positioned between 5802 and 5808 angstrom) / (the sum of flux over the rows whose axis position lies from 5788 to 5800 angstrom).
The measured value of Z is 0.5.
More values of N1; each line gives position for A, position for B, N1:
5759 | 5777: 0.009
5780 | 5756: 0.010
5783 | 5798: 0.063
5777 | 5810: 0.000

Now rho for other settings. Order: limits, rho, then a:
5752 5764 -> 126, 1.26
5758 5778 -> 128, 1.28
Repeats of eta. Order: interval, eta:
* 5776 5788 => 1.25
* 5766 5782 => 1.27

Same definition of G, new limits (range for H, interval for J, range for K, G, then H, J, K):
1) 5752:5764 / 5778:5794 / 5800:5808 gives 66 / 1.26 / 1.25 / 1.27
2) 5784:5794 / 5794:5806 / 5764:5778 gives 36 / 1.26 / 1.28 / 1.28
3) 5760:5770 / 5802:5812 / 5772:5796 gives 73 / 1.27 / 1.28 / 1.26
